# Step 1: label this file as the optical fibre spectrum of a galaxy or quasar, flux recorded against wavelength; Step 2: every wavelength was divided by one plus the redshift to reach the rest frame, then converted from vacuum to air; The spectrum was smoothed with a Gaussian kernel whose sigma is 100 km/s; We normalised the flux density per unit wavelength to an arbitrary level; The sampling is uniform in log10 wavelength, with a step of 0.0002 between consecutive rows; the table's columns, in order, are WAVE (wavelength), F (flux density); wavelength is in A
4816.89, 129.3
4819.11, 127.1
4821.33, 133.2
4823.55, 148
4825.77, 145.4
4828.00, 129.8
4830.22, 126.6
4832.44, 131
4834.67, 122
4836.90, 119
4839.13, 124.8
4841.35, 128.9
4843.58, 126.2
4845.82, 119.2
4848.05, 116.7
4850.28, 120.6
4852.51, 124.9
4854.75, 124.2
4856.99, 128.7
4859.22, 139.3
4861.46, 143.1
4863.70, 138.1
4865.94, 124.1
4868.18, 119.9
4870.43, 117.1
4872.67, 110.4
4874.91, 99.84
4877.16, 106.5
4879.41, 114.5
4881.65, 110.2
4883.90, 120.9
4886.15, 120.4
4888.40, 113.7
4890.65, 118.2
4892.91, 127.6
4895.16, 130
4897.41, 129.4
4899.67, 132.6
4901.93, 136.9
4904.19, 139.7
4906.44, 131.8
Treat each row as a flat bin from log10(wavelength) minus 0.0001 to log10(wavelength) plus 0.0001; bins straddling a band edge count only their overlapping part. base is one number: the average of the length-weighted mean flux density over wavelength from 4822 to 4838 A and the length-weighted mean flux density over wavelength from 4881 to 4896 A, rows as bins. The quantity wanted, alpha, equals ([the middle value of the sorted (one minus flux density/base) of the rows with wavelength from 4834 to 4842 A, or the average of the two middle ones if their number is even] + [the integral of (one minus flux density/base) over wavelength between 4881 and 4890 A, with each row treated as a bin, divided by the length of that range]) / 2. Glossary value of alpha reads 0.05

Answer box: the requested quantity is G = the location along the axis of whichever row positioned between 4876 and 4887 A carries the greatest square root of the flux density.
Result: 4883.90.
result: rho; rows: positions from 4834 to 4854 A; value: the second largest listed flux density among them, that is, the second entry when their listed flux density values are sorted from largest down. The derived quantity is 126.2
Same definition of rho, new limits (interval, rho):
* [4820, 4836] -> 145.4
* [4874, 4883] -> 110.2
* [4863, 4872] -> 124.1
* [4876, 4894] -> 120.9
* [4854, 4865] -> 139.3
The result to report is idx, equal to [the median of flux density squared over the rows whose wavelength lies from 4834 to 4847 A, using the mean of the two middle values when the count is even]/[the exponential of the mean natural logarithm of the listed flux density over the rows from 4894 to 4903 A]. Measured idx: 115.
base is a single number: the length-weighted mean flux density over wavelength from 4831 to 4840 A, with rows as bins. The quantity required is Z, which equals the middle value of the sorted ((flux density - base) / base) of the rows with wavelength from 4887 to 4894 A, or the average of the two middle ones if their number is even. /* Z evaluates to -0.05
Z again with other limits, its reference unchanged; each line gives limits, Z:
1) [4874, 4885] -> -0.11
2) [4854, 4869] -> 0.04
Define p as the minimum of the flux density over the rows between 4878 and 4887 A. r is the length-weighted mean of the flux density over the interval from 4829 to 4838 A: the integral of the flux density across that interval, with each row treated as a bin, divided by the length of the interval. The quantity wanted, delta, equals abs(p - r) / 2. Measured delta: 7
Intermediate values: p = 110.2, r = 125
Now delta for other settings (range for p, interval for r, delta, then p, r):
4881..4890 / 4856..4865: 14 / 110.2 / 137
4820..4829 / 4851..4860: 1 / 129.8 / 129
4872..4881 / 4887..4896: 11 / 99.84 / 122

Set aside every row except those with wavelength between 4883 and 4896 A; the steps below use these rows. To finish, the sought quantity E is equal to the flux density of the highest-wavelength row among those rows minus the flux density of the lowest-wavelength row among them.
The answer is 9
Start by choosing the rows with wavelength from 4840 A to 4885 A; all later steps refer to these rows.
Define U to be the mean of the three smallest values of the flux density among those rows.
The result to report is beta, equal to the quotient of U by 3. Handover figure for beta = 35.2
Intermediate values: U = 106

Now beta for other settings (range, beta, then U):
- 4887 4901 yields 39.9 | 120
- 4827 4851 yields 39.4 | 118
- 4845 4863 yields 39.6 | 119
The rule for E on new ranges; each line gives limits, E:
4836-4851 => 2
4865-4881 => -10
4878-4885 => 6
